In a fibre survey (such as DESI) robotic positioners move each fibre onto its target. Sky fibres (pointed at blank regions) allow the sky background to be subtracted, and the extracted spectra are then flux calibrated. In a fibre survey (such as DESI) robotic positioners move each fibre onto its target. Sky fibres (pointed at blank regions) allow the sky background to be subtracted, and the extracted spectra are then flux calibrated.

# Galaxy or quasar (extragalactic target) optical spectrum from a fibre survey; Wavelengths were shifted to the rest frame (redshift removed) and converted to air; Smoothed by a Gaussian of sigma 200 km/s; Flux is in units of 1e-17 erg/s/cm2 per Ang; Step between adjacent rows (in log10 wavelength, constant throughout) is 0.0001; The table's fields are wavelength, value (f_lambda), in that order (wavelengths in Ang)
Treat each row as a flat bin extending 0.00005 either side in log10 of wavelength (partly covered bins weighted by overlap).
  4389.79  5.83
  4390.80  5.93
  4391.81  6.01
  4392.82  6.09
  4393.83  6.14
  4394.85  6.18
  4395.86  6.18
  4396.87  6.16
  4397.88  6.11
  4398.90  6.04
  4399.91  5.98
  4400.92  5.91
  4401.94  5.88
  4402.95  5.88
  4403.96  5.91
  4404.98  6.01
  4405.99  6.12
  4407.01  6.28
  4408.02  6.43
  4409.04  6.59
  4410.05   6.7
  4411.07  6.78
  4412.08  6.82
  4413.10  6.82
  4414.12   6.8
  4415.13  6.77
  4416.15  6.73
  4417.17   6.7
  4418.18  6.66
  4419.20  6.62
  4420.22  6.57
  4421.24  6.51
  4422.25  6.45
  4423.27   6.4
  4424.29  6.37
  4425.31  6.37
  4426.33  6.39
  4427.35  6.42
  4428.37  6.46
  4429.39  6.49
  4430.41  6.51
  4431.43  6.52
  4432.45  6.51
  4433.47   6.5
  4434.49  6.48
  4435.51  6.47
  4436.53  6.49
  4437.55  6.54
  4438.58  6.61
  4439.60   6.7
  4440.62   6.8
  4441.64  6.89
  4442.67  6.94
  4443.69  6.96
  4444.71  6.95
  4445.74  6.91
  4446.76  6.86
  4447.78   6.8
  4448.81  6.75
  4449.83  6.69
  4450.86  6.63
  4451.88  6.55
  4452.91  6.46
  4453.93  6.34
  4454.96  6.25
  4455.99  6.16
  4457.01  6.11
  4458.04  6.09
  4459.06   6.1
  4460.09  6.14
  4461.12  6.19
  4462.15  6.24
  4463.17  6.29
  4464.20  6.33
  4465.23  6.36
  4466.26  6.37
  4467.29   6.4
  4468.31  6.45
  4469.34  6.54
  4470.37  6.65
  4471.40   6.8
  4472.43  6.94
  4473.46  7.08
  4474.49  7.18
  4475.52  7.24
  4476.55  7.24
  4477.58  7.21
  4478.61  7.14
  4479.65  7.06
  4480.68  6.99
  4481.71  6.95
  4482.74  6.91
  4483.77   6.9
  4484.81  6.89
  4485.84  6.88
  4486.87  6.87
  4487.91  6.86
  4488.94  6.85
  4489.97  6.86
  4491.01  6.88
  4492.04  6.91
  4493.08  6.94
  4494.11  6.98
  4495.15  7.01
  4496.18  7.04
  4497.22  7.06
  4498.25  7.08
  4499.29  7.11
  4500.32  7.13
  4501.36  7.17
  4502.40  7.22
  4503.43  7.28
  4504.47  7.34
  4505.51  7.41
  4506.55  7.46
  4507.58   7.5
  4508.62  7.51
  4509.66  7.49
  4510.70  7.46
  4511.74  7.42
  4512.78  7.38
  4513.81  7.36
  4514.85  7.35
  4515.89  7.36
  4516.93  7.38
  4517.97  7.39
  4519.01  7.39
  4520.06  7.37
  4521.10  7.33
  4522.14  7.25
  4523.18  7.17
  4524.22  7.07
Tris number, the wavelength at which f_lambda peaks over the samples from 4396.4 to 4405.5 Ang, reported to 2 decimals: 4396.87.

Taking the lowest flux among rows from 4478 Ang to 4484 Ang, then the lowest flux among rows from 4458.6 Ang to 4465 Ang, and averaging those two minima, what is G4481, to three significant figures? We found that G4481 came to 6.50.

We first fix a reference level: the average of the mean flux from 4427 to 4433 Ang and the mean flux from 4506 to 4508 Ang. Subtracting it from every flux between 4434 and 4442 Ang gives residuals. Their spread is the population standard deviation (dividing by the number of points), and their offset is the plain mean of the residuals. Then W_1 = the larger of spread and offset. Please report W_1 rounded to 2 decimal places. 0.15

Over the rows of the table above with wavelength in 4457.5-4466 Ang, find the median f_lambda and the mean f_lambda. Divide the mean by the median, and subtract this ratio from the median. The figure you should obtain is 5.21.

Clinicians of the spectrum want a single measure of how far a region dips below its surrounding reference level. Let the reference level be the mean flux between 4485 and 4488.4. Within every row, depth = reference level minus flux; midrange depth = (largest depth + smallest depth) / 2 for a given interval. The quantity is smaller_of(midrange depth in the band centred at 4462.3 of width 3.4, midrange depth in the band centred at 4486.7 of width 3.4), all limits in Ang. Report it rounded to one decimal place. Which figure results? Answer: 0.0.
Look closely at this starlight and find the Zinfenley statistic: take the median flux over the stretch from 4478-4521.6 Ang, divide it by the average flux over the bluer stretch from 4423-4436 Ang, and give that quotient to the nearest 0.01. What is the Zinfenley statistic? 1.11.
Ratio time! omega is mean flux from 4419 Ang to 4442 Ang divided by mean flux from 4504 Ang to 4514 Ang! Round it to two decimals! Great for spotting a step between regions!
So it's 0.88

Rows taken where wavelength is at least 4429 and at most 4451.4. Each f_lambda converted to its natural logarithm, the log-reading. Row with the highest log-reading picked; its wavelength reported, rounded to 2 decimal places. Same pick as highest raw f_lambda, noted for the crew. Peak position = 4443.69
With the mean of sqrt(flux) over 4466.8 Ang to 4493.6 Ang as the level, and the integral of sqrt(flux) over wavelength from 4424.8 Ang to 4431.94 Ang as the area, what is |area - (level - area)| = 34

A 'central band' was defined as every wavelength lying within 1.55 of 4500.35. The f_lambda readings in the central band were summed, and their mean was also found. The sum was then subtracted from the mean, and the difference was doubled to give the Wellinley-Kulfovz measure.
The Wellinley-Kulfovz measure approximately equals -28.5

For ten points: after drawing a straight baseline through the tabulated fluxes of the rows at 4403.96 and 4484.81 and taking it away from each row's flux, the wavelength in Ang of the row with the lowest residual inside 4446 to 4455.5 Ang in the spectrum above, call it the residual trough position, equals 4454.96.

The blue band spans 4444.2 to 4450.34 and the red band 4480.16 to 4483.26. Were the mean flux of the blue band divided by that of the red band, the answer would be 0.98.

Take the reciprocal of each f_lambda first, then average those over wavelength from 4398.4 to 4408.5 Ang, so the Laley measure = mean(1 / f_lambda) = 0.166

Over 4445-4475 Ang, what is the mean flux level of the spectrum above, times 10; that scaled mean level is 65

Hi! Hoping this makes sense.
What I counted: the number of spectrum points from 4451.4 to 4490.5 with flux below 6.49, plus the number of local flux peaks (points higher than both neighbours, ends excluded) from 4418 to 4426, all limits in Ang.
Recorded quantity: 16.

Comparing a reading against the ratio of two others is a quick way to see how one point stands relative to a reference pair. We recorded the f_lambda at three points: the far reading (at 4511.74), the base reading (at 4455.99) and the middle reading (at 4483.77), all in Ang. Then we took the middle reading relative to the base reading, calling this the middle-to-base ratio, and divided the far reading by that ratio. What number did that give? 6.62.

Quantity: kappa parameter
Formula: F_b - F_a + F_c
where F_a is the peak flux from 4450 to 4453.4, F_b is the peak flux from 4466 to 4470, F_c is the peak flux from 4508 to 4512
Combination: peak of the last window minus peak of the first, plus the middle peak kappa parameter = 7.42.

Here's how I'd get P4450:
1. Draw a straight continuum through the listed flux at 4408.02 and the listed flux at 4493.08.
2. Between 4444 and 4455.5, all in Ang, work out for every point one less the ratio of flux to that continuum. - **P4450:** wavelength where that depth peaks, 4454.96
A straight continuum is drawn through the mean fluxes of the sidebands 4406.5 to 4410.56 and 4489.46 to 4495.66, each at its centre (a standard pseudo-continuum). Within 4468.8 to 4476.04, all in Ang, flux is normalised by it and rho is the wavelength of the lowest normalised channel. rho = 4469.34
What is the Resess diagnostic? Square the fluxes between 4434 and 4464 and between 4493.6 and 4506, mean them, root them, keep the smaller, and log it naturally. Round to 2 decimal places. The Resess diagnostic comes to 1.88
